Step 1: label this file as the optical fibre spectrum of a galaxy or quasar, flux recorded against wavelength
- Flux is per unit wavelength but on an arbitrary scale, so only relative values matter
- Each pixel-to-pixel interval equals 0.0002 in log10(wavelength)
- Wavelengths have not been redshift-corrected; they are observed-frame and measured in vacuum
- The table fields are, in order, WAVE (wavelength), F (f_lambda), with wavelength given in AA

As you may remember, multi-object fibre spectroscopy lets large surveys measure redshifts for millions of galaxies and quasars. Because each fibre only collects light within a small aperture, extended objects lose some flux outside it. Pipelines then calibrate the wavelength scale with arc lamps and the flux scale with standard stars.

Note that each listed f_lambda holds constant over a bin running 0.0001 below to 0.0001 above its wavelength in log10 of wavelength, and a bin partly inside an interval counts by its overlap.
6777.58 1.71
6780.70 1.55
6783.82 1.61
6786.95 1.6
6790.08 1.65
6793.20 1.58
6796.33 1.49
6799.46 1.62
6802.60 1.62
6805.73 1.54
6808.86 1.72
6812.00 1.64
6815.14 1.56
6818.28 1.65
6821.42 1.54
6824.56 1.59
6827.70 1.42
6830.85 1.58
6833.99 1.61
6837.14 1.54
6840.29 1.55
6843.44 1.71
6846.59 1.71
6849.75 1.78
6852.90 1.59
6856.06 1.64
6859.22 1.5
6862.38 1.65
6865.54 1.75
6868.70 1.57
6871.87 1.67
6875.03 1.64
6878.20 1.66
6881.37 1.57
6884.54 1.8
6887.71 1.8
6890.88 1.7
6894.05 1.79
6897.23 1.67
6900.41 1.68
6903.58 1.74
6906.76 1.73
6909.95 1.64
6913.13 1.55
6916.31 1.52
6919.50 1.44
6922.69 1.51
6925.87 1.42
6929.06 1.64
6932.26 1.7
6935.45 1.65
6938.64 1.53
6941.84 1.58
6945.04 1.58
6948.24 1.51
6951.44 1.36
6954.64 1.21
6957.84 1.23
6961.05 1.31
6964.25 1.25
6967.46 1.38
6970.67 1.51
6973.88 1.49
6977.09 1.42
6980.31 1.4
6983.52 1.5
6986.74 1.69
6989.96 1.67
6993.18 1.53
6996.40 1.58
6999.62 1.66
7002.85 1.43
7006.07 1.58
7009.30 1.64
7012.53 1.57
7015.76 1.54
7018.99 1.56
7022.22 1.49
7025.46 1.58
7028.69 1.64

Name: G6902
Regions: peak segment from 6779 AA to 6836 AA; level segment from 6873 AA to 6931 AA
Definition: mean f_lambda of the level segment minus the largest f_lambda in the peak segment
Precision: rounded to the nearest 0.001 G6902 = -0.081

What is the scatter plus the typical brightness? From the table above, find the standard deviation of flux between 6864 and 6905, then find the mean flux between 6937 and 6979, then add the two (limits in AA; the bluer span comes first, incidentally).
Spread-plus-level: 1.49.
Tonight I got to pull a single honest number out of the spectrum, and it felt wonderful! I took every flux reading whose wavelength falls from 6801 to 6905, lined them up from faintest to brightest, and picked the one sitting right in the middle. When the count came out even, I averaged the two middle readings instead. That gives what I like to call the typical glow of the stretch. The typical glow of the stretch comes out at 1.64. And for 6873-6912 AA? 1.69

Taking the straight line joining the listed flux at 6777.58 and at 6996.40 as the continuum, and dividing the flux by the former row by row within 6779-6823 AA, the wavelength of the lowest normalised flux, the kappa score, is 6796.33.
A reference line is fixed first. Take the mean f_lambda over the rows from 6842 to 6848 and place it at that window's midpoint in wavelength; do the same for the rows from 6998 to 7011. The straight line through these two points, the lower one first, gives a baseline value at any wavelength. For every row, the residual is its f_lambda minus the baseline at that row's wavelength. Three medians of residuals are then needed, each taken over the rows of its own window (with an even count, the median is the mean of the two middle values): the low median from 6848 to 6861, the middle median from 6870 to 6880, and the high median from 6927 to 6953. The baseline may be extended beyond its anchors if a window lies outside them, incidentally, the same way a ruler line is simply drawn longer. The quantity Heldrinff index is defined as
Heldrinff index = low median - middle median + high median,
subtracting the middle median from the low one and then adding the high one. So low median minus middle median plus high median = -0.11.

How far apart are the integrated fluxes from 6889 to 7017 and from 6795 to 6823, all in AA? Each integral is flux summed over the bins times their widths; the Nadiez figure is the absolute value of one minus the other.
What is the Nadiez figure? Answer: 152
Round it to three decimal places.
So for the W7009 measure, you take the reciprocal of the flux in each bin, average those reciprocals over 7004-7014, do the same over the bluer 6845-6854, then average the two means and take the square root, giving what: 0.781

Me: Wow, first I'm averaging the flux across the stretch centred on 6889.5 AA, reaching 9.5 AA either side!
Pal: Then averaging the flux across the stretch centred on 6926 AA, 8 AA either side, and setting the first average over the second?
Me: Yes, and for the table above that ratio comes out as 1.12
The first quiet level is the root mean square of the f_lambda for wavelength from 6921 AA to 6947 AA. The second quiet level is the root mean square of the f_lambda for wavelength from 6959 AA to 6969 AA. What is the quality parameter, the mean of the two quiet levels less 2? -0.55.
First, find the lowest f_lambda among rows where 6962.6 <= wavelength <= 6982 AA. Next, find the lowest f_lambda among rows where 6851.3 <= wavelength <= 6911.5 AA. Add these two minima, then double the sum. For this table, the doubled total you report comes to 5.50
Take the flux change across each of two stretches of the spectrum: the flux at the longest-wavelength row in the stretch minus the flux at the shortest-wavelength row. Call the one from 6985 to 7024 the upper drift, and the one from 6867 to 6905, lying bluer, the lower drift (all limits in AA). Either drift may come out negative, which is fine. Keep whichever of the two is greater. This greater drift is 0.17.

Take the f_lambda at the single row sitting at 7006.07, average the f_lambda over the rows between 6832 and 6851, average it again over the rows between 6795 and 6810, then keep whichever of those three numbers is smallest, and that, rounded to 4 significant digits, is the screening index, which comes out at 1.580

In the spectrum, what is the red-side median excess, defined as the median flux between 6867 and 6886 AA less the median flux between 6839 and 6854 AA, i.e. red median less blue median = -0.06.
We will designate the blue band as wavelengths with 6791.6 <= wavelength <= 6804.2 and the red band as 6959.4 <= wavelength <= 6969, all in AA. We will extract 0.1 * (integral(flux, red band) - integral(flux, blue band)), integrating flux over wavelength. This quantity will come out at -0.7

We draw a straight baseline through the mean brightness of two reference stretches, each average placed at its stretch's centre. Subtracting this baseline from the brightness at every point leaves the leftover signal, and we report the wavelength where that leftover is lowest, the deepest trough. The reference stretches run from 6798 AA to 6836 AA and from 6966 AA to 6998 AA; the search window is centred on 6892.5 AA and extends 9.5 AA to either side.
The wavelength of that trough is 6897.23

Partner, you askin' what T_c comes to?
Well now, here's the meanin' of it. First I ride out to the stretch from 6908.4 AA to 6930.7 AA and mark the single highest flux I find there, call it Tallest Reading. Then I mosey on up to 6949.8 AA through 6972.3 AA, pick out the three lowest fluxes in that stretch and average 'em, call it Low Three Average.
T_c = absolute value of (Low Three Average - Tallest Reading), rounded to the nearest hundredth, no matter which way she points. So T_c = 0.41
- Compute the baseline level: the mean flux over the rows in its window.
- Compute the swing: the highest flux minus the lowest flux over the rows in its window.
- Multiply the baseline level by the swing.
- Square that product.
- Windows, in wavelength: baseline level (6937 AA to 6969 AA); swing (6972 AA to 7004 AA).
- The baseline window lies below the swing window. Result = 0.16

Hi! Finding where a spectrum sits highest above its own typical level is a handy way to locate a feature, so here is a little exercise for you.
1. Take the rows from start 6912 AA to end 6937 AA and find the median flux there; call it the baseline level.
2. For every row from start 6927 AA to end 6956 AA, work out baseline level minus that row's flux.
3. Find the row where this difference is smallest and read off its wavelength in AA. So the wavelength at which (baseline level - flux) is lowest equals 6932.26 AA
